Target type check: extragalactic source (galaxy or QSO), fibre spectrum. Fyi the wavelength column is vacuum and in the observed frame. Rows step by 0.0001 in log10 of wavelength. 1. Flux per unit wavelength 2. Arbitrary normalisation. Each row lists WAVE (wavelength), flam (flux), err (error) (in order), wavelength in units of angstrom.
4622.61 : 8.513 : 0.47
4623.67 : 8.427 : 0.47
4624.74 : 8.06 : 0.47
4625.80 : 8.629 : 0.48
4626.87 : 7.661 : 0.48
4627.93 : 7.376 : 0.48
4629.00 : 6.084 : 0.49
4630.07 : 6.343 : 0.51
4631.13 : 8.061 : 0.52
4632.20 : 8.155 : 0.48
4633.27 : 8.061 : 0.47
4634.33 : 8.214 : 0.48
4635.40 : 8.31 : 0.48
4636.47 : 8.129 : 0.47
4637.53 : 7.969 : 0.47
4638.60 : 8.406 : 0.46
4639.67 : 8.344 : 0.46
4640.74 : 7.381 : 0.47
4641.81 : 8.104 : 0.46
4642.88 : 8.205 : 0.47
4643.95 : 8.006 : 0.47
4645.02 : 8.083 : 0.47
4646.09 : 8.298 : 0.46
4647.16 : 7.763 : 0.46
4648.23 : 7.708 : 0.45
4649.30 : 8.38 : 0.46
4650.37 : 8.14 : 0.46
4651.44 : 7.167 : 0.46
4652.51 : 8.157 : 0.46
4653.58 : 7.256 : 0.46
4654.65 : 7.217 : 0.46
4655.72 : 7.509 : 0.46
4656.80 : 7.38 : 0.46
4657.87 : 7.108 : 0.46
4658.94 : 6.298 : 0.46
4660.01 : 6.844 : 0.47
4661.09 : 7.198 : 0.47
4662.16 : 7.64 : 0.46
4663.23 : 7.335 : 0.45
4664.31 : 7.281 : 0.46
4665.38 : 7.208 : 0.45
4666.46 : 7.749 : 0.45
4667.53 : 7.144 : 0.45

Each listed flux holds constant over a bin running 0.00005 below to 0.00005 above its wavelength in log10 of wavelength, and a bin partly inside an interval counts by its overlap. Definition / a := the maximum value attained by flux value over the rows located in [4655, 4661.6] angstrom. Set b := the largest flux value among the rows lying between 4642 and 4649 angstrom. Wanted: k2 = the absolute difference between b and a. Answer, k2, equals 0.8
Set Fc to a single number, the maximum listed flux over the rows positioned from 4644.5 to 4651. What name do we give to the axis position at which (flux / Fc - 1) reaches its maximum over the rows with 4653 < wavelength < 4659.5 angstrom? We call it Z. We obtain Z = 4655.72 angstrom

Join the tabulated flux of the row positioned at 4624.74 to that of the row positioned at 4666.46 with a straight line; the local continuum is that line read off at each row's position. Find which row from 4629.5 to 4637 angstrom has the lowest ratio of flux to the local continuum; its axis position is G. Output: 4630.07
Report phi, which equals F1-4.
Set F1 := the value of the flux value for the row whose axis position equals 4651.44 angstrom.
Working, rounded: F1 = 7.167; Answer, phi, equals 3.17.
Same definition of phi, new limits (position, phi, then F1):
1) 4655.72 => 3.51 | 7.509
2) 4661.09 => 3.20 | 7.198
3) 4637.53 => 3.97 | 7.969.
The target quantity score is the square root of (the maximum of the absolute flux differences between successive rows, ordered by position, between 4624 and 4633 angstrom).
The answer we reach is 1.31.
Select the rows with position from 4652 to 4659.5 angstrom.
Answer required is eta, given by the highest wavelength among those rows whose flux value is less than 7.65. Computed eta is 4658.94 angstrom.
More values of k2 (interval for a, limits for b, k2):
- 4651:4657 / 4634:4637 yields 0.2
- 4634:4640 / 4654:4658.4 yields 0.9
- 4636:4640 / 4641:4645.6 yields 0.2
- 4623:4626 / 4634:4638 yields 0.3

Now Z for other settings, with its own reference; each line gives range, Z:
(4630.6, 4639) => 4638.60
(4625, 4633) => 4625.80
